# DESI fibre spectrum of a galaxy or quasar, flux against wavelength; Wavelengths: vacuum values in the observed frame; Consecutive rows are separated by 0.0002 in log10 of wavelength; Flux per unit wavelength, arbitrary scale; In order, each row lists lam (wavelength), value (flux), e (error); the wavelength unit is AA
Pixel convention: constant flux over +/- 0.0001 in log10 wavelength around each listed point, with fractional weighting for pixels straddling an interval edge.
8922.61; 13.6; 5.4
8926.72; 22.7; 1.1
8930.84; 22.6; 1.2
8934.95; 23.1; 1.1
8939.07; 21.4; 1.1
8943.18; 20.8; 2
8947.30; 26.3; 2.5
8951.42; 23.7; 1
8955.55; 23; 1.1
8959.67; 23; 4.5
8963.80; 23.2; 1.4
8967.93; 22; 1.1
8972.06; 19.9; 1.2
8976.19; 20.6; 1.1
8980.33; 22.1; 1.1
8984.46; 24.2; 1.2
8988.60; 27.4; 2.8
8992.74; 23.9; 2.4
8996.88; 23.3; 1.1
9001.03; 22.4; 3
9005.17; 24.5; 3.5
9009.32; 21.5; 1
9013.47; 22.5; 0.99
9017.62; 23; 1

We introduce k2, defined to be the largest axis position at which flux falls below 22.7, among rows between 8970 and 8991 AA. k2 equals 8980.33 AA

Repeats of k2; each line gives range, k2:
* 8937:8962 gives 8943.18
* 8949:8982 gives 8980.33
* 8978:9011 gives 9009.32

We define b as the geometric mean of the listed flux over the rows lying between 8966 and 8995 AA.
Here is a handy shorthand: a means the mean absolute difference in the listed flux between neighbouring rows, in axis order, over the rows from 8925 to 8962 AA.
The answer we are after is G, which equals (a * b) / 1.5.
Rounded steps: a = 1.46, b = 22.8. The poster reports 22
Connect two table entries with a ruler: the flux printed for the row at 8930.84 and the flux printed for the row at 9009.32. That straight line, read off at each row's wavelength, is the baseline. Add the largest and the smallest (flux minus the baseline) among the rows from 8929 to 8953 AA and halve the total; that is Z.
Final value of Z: 1.2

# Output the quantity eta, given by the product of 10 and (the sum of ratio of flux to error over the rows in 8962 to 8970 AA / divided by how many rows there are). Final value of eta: 183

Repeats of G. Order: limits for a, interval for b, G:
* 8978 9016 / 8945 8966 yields 33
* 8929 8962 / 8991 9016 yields 25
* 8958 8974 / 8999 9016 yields 18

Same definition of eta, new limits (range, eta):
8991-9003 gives 129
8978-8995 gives 150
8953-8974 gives 158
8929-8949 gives 160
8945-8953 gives 171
